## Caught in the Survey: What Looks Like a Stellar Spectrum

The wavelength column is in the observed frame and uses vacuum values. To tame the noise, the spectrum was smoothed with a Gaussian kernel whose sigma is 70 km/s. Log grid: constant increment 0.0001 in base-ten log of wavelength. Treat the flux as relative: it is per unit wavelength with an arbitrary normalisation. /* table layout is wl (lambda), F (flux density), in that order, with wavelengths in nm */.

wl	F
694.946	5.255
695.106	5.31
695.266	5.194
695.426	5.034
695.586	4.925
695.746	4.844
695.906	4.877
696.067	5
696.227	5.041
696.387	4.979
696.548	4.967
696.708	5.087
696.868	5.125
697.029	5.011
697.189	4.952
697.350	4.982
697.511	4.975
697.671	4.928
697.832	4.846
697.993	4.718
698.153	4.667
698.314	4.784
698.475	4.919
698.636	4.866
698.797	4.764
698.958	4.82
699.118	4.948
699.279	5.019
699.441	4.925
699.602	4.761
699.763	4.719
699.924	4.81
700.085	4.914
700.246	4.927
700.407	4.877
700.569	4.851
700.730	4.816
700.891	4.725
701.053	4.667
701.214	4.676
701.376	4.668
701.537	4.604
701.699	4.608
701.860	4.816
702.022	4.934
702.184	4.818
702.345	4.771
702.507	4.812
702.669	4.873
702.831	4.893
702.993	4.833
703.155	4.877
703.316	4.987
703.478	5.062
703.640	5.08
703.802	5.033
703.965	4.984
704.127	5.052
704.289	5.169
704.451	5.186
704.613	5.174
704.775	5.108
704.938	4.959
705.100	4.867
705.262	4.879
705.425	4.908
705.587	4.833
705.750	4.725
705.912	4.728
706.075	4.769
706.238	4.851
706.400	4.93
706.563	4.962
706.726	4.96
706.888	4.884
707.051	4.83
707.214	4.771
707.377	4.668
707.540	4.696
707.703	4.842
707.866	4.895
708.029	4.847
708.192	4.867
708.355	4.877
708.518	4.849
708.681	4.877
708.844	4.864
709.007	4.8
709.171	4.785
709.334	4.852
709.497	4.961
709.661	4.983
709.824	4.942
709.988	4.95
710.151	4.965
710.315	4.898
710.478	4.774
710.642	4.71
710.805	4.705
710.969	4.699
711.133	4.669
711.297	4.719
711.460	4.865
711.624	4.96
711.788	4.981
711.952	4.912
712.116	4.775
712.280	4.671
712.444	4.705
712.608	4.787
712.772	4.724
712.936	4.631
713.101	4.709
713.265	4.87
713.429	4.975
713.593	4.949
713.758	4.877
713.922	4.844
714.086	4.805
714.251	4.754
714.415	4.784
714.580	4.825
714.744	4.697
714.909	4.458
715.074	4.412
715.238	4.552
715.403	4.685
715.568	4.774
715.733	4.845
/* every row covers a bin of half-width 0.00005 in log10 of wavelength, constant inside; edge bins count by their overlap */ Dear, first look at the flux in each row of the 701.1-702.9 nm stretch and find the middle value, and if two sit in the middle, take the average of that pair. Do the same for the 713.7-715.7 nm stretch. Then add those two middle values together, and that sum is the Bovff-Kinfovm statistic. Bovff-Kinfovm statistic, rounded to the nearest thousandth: 9.576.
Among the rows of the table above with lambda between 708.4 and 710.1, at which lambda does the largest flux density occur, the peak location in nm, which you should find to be 709.661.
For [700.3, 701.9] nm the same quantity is 700.407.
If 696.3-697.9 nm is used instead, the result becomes 696.868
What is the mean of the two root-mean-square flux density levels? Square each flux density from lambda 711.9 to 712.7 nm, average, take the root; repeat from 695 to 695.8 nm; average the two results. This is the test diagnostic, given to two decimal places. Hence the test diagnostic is 4.92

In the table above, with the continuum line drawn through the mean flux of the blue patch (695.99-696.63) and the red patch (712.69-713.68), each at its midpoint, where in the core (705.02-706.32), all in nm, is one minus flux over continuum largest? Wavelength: 705.750 nm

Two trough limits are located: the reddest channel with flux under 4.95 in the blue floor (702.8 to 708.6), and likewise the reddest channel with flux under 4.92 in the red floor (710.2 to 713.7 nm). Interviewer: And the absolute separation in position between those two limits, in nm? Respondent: 4.75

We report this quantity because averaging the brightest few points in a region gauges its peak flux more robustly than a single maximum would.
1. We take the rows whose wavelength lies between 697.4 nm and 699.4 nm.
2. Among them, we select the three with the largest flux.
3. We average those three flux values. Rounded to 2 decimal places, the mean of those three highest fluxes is 4.98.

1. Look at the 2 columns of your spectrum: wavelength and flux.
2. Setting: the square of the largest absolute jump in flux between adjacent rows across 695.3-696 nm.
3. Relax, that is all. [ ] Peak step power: 0.012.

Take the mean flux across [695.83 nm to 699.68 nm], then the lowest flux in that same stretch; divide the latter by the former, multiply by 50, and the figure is 47.5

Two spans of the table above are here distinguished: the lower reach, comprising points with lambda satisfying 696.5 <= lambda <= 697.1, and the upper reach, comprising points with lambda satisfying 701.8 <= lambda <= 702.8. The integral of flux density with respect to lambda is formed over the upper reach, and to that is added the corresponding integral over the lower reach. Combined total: 7.9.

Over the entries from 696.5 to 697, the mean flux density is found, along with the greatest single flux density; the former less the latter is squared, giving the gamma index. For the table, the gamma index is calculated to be 0.004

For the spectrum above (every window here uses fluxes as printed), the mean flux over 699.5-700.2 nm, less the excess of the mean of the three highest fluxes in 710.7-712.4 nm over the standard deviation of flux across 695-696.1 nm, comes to 0.0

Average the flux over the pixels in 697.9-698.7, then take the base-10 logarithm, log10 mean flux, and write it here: 0.680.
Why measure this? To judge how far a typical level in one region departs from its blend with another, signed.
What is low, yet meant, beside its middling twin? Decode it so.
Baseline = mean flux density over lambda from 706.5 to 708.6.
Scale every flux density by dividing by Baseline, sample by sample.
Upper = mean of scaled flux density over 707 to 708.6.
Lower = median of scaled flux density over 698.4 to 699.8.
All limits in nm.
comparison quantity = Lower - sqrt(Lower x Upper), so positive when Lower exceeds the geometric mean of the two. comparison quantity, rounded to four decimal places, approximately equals 0.0054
